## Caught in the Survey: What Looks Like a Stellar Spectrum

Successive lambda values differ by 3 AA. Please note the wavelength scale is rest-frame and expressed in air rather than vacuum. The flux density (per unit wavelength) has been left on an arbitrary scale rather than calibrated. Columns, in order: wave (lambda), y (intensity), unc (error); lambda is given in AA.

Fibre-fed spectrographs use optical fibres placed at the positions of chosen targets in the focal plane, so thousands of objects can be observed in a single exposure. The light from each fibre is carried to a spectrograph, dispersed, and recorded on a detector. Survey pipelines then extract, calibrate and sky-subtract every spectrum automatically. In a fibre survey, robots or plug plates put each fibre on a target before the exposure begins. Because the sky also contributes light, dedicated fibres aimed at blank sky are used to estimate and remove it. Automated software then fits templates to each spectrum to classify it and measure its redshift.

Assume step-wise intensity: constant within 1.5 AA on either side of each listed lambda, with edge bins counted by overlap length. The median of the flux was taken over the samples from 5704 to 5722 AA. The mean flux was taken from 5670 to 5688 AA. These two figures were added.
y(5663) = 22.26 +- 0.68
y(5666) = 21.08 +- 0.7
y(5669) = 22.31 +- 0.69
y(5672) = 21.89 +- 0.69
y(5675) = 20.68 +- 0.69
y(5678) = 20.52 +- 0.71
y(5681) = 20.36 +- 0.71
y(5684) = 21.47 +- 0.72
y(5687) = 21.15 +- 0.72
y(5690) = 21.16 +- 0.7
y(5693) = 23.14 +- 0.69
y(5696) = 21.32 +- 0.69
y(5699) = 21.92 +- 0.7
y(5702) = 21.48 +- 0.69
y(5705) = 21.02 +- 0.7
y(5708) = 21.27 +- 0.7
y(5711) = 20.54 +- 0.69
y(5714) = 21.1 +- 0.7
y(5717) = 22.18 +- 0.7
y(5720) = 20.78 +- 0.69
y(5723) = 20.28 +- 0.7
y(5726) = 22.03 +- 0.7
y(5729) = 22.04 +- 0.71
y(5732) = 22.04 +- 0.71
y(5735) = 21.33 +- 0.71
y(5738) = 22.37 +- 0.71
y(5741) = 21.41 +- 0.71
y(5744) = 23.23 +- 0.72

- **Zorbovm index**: 42.1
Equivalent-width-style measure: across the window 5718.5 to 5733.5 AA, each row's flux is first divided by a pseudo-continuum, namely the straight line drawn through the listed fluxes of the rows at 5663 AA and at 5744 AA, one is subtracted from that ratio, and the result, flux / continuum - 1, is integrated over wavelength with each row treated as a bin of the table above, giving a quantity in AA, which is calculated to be -1.0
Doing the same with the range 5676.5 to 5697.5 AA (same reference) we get -1.2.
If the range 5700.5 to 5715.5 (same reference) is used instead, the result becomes -1.1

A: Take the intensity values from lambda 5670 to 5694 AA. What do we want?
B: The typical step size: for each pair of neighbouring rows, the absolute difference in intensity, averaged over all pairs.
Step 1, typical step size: 0.71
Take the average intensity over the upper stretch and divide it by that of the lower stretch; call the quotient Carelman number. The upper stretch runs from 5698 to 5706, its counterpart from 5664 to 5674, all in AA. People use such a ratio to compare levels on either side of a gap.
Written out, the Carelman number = 0.99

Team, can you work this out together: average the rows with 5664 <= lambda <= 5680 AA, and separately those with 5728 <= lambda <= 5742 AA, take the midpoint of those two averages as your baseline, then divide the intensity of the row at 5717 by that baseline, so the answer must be 1.028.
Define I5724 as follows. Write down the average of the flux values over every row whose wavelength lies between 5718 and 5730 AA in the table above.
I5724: 21.3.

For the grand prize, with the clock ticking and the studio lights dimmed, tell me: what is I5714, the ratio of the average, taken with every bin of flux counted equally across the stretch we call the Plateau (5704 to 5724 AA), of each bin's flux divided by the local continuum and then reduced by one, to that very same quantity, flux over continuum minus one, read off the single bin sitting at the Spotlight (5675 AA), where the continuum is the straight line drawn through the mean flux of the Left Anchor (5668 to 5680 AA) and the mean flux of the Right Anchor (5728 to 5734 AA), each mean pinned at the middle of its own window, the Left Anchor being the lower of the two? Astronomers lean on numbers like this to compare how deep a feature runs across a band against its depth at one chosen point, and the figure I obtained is 1.2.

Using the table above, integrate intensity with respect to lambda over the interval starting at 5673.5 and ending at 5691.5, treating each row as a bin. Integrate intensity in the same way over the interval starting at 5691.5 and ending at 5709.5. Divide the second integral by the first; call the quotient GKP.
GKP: 1.04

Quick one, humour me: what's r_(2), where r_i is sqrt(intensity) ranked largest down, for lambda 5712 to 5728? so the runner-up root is 4.69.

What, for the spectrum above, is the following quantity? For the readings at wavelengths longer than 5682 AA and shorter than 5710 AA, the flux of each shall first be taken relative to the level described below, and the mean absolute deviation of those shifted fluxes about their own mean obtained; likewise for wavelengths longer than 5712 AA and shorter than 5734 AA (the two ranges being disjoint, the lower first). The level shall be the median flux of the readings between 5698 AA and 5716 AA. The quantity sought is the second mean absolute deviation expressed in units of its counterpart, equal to 1.5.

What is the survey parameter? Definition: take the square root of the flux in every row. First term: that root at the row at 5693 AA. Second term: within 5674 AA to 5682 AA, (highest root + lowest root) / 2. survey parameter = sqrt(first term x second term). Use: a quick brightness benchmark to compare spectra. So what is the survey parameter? 4.67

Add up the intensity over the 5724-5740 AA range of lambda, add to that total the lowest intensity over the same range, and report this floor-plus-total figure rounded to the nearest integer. 131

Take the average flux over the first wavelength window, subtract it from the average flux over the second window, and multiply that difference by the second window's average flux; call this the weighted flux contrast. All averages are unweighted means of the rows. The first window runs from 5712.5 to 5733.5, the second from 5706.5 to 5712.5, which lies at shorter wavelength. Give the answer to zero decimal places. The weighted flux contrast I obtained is -12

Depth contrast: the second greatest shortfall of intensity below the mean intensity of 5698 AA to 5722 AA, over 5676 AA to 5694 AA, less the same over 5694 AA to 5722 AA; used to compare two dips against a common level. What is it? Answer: 0.3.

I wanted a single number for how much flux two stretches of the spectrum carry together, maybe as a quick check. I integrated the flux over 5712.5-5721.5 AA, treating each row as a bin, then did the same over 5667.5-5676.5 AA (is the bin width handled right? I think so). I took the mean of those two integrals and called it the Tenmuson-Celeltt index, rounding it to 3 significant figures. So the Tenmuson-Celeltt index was 193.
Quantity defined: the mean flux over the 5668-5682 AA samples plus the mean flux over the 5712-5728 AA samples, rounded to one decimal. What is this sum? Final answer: 42.4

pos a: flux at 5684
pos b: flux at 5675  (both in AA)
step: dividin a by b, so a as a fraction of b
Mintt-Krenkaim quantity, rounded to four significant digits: 1.038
